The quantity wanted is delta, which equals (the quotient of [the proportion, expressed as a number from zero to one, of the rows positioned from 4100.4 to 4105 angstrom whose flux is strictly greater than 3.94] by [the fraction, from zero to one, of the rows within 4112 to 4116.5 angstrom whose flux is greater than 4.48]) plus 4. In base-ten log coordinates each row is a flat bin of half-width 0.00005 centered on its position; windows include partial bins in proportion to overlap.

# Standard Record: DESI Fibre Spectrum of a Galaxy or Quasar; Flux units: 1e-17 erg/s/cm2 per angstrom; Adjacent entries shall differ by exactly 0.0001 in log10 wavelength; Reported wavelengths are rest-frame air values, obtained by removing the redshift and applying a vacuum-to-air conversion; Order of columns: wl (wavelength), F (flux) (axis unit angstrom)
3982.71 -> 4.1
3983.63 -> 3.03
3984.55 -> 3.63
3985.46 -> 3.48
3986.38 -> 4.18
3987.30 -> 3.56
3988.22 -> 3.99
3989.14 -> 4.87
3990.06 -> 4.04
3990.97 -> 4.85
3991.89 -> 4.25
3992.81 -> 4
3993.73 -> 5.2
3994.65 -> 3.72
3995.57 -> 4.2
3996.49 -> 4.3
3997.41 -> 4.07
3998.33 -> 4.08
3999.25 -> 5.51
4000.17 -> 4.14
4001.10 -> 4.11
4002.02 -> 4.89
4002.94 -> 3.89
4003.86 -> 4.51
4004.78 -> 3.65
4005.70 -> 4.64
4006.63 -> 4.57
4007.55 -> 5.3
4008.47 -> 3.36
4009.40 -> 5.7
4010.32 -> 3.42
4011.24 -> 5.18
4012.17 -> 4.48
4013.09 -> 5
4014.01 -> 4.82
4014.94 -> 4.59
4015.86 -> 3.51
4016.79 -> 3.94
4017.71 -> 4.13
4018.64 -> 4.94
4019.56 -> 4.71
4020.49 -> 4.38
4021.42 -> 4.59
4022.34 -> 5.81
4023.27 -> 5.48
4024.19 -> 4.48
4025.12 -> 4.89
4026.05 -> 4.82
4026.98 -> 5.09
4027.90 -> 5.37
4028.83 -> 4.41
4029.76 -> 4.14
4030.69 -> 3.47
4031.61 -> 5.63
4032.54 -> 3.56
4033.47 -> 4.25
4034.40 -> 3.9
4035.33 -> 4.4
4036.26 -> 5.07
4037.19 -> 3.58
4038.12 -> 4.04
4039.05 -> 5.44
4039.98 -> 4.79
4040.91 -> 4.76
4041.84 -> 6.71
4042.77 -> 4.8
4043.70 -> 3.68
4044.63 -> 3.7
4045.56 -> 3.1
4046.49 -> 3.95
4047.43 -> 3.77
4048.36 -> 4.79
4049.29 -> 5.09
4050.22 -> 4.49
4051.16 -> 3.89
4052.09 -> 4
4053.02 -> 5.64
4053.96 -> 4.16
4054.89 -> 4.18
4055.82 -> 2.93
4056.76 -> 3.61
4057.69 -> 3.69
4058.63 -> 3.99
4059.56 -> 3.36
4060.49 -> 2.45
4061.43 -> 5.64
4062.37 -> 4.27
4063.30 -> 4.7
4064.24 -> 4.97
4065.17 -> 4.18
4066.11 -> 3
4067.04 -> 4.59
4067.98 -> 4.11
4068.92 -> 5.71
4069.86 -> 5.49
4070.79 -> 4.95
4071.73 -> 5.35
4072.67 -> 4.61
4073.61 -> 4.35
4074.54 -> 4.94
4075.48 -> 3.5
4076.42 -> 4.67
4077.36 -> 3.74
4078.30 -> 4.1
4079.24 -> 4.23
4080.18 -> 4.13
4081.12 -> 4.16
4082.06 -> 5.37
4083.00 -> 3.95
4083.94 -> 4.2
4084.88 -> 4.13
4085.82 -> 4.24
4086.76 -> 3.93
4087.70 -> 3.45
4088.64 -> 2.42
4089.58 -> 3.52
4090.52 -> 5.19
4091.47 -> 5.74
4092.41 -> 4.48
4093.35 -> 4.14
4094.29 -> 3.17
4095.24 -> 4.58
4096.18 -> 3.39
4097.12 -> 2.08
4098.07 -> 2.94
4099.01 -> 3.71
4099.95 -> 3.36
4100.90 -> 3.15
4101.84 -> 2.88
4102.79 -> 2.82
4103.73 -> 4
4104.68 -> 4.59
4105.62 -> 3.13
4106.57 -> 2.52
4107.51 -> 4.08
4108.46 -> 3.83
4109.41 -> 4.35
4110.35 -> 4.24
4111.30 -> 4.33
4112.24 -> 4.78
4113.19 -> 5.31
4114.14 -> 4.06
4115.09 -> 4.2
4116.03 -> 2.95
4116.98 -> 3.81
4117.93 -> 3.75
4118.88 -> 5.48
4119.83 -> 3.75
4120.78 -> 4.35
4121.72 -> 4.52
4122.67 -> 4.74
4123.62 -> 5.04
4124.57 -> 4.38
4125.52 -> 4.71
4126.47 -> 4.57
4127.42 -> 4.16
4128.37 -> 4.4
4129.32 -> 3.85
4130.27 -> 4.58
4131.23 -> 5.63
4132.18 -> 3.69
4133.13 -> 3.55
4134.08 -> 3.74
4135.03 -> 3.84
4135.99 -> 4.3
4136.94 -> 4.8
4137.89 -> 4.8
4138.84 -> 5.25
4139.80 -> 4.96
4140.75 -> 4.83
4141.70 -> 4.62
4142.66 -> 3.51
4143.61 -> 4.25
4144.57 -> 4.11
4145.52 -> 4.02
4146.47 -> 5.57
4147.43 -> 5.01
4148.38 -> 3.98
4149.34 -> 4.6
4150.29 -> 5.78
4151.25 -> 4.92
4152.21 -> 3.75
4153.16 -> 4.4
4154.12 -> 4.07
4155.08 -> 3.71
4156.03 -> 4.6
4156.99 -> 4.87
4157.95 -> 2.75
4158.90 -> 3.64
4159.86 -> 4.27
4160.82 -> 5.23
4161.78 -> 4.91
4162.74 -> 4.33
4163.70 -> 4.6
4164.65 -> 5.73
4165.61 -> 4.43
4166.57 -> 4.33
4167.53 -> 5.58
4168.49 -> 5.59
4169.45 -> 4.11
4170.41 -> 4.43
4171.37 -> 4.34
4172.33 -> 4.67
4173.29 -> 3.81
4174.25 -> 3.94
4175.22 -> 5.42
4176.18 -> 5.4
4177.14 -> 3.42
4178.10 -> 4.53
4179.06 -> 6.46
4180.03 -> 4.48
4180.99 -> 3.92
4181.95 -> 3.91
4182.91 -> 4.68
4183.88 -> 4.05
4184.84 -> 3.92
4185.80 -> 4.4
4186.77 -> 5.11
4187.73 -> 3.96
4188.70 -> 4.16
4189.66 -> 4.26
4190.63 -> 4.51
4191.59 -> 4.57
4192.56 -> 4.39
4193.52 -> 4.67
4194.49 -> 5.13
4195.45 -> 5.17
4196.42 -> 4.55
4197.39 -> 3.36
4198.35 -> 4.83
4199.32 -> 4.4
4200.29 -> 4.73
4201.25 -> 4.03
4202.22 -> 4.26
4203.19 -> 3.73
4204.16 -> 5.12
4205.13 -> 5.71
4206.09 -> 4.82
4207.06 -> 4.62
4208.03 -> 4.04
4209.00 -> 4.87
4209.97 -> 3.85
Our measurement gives 5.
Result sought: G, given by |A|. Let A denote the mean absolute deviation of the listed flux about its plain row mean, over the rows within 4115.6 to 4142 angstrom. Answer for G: 0.50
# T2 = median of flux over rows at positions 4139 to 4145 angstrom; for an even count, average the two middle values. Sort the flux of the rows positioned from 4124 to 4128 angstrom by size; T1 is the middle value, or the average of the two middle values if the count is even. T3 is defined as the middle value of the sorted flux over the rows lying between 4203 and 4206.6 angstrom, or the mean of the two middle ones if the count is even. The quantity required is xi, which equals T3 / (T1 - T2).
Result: 124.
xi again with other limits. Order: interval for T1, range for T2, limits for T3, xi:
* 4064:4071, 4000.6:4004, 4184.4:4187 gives 10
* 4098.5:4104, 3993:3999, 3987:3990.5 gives -5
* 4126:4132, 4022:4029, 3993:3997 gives -8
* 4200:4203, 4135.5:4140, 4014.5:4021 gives -8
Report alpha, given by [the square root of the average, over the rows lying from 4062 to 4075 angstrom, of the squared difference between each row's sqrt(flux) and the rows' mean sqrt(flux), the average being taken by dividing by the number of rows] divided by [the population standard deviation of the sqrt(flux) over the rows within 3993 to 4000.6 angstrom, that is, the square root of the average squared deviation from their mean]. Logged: 1.18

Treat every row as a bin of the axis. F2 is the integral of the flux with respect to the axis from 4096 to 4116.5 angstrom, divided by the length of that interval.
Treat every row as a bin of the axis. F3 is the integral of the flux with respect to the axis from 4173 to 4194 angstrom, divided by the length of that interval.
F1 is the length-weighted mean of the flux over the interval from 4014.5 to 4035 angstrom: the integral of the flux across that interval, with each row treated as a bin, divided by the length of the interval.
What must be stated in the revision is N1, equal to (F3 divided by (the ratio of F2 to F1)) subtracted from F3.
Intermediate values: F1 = 4.55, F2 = 3.67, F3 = 4.46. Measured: -1.06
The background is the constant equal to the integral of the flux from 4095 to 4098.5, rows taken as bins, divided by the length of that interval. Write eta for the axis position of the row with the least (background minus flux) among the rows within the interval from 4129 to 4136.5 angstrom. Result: 4131.23 angstrom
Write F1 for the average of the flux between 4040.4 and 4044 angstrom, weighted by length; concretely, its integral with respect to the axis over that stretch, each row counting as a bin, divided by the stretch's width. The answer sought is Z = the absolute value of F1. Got 5.05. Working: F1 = 5.05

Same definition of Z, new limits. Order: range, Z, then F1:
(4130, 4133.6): 4.34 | 4.34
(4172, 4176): 4.52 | 4.52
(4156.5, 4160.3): 3.88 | 3.88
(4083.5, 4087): 4.14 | 4.14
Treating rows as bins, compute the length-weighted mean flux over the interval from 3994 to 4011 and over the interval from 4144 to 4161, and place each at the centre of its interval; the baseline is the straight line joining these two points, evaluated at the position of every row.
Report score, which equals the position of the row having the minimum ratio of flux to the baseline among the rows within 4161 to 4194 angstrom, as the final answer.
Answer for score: 4177.14 angstrom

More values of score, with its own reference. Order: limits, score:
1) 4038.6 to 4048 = 4045.56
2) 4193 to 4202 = 4197.39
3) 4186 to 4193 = 4187.73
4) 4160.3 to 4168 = 4166.57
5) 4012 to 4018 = 4015.86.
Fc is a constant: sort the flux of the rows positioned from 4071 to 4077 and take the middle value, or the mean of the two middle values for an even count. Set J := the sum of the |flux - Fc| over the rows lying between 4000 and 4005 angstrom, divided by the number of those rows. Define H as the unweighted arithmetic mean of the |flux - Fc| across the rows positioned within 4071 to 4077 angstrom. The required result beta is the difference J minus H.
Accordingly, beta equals 0.11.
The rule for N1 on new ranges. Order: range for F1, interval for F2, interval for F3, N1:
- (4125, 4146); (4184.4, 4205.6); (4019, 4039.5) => 0.13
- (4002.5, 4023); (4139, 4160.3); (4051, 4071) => -0.12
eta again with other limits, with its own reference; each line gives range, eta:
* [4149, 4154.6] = 4150.29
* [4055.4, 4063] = 4061.43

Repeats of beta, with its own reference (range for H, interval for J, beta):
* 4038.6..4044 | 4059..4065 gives 0.16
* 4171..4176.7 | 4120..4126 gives -0.36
